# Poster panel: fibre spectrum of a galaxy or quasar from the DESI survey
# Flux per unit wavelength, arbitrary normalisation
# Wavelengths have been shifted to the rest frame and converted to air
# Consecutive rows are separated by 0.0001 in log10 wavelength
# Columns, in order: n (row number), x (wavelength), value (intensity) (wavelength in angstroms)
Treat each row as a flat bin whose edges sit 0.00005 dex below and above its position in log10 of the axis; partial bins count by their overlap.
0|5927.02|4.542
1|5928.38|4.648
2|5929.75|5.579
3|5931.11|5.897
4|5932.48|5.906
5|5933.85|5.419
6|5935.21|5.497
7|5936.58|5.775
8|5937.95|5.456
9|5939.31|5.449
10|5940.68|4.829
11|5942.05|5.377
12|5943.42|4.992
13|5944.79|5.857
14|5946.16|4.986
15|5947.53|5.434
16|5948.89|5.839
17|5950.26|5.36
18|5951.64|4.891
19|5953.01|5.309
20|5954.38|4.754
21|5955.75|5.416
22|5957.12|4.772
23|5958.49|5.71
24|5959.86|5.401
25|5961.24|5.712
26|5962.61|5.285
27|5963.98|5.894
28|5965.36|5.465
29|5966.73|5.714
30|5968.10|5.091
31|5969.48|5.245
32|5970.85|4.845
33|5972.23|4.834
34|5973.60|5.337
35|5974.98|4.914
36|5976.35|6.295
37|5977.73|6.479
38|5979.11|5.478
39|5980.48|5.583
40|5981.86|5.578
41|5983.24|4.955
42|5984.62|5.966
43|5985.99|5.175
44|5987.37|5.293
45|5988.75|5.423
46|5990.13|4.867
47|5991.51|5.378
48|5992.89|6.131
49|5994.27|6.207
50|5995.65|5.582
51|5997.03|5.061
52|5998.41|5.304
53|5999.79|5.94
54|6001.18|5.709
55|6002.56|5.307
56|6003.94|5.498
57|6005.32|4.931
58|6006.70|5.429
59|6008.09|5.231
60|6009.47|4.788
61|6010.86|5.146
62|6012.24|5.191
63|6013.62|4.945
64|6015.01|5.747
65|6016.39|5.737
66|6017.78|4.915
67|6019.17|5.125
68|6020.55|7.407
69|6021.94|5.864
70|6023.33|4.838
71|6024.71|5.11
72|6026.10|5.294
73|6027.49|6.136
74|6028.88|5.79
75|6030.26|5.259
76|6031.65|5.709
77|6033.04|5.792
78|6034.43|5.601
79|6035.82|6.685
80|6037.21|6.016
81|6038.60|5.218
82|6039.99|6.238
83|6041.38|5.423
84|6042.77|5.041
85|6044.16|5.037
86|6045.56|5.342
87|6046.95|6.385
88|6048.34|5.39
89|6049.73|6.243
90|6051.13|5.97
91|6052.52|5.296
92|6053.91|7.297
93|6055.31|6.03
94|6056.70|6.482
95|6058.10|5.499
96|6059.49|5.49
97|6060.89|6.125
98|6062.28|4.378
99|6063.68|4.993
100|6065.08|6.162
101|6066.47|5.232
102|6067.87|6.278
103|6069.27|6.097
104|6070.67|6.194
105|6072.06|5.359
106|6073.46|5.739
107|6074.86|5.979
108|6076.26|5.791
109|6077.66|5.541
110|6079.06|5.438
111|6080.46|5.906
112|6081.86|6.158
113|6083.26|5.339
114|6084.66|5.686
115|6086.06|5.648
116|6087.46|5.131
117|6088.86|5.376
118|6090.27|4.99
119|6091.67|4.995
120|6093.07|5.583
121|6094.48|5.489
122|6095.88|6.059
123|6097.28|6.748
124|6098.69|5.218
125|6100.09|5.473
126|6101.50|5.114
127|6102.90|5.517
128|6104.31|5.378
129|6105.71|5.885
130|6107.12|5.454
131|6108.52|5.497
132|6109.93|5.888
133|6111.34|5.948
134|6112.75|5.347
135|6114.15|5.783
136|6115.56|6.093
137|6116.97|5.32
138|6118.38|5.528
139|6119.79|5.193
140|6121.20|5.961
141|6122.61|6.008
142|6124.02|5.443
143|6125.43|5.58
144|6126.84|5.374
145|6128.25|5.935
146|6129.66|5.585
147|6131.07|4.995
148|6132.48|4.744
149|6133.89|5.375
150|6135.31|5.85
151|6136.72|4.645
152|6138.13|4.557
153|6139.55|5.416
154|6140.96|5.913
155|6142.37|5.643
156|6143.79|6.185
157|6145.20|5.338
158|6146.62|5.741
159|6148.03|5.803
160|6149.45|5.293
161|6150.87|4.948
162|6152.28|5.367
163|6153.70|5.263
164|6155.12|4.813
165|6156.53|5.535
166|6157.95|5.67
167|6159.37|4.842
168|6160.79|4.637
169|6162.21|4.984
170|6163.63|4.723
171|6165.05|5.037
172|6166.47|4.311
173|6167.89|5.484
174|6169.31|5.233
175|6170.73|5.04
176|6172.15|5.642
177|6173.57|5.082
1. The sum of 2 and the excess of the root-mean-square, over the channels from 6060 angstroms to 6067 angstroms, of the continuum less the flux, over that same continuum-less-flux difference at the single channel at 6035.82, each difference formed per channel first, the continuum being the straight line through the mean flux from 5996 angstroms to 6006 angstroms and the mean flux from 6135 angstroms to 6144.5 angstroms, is 4.0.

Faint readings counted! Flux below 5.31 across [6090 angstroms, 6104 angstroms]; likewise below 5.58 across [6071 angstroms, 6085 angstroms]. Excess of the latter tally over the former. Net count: 0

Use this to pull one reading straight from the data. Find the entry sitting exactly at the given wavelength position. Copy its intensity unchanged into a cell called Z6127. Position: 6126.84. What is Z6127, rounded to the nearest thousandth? 5.374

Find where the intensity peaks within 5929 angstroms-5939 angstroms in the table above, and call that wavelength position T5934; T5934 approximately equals 5932.48 angstroms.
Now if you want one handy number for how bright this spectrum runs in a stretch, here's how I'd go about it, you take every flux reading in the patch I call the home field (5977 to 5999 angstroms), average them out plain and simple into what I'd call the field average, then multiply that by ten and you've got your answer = 55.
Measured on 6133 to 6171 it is 52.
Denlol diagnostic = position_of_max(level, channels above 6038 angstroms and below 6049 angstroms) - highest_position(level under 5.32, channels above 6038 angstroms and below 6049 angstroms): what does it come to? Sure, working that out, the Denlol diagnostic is 2.8 angstroms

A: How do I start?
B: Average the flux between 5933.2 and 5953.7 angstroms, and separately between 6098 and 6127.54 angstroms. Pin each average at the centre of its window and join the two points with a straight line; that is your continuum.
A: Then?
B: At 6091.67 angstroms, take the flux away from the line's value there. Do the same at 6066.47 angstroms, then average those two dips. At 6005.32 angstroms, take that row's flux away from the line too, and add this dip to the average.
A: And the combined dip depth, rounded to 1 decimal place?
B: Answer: 0.9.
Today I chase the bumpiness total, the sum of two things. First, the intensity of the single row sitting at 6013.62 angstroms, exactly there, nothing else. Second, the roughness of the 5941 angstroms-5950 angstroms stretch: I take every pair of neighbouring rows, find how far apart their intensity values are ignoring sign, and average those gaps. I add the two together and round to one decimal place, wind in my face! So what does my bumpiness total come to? 5.5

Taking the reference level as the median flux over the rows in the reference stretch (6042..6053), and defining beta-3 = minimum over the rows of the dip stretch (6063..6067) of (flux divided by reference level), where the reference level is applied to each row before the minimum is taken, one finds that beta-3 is 0.930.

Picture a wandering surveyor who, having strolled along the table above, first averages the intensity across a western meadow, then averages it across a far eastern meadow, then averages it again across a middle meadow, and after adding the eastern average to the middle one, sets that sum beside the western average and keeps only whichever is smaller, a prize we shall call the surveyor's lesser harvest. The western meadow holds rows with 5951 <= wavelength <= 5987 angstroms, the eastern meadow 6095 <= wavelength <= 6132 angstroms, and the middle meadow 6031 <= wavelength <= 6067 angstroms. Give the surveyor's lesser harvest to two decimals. 5.39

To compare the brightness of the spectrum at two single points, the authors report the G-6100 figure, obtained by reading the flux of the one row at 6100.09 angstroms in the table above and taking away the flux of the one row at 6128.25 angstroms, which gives -0.5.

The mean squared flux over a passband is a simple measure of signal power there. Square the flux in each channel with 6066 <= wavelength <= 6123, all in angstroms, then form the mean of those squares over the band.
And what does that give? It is 32.0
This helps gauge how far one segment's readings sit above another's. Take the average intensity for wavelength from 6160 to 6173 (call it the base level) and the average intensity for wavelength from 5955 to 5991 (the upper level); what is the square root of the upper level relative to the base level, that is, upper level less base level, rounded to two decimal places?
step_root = 0.63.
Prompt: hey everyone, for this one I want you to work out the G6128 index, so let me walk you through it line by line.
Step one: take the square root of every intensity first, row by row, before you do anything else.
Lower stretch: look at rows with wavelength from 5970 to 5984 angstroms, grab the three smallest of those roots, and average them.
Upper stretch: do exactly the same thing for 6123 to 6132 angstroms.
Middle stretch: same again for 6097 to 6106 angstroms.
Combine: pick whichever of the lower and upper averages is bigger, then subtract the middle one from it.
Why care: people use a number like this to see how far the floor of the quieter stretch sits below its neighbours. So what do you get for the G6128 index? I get 0.01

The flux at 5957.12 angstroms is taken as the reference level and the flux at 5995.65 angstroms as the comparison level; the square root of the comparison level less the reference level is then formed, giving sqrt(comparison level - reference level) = 0.90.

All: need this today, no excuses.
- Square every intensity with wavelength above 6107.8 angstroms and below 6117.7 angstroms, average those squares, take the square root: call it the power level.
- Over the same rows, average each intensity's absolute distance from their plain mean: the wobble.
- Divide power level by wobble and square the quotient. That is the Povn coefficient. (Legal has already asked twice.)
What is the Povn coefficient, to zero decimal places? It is 465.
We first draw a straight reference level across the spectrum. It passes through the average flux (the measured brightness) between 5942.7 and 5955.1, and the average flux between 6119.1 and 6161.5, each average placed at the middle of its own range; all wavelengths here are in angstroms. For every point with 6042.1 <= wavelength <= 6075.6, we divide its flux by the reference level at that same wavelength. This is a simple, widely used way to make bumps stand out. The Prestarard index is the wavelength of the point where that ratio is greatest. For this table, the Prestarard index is 6053.91 angstroms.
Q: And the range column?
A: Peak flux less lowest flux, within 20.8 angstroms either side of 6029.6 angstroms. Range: 2.6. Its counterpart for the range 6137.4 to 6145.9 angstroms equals 1.6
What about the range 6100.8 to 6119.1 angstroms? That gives 1.0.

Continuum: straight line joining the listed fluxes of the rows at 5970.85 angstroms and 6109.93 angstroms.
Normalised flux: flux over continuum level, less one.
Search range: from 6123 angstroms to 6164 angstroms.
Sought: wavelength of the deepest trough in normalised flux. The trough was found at 6160.79 angstroms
